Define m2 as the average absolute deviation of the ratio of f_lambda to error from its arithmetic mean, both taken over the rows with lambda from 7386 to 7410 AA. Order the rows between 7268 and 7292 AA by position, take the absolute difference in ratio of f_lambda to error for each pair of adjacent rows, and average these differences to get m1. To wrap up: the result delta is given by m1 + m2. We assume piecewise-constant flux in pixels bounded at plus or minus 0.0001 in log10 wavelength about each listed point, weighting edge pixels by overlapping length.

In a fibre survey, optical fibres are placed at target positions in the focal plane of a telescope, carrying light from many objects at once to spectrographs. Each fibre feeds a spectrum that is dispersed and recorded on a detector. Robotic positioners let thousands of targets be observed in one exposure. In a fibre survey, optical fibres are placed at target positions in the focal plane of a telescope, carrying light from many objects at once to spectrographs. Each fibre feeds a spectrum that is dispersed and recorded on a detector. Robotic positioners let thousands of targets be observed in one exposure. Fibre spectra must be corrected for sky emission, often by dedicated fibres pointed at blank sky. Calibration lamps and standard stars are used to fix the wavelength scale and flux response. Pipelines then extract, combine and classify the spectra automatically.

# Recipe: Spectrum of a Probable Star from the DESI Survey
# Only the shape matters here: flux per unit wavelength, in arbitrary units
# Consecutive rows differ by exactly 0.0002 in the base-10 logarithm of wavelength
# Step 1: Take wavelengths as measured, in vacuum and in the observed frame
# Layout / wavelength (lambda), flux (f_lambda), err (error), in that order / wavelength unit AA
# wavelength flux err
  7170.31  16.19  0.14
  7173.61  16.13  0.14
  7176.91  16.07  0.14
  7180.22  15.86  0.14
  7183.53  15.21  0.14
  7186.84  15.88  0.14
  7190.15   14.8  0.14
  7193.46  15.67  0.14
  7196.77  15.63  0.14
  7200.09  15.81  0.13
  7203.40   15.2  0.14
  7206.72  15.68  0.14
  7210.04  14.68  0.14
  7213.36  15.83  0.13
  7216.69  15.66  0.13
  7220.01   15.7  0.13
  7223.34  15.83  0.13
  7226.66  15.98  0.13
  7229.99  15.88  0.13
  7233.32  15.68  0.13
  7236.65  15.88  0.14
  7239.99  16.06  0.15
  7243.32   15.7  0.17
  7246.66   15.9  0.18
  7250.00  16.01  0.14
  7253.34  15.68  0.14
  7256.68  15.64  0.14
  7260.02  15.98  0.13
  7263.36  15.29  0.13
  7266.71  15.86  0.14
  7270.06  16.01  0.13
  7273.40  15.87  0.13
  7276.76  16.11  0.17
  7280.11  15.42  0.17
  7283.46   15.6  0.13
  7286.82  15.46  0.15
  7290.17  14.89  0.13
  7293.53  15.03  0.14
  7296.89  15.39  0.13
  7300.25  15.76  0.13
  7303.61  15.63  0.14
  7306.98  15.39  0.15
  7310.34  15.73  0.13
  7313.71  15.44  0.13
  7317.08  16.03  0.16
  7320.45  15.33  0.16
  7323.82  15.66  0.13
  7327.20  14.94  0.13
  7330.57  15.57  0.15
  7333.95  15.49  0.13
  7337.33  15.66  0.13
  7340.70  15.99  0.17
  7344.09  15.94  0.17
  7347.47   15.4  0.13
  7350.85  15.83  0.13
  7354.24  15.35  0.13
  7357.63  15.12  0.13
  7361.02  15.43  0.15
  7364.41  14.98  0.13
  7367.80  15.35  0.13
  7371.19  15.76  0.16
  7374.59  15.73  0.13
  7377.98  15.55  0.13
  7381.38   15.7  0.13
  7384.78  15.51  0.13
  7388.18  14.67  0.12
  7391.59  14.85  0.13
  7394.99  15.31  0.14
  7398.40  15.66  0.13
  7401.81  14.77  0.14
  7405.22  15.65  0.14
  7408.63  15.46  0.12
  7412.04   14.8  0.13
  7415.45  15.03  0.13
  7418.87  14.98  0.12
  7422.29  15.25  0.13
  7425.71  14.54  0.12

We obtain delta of 21.7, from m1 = 15.0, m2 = 6.7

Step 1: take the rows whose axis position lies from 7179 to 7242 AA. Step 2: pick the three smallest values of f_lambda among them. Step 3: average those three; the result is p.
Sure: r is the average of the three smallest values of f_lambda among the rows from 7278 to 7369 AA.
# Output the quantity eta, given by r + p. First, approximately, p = 14.9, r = 14.9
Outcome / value 29.8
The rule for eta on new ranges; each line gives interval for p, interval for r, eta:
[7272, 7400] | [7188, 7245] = 29.7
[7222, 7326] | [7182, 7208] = 30.1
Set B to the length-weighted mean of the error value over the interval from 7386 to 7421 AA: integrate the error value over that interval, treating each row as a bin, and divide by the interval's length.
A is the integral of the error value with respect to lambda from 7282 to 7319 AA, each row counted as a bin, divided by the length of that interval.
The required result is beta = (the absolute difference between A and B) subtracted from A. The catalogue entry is 0.130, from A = 0.138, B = 0.130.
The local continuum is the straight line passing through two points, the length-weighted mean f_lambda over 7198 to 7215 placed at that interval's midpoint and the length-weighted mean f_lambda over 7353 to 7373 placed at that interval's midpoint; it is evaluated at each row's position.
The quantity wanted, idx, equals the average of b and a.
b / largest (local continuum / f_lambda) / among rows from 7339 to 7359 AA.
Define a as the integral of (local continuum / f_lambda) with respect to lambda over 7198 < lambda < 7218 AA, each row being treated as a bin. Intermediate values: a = 20.0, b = 1.01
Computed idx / 10.5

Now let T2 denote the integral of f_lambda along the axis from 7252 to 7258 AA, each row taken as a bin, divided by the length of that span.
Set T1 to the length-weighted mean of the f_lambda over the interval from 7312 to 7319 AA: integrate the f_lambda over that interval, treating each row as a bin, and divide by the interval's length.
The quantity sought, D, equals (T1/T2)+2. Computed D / 3.00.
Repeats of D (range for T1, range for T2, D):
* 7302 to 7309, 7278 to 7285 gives 3.00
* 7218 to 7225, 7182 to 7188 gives 3.02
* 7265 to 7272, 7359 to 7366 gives 3.05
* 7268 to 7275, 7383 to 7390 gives 3.06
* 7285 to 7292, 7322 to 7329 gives 2.99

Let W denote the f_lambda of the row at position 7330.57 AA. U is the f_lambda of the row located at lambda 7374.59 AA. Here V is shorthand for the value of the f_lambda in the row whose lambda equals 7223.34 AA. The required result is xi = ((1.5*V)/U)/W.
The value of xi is 0.097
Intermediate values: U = 15.73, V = 15.83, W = 15.57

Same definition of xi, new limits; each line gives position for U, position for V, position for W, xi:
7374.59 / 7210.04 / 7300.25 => 0.089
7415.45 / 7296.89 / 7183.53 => 0.101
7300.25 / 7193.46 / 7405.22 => 0.095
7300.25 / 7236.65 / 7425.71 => 0.104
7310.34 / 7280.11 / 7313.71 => 0.095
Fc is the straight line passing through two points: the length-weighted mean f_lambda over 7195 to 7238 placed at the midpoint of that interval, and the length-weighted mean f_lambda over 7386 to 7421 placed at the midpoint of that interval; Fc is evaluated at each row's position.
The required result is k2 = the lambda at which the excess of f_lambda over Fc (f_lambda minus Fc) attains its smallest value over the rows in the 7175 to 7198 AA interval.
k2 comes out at 7190.15 AA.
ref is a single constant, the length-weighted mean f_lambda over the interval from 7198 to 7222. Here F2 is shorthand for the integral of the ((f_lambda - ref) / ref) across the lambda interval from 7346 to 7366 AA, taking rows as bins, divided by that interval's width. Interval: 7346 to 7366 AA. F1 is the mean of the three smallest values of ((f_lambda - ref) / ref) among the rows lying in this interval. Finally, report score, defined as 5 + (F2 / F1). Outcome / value 5.44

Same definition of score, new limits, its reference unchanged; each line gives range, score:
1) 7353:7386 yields 5.17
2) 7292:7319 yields 4.83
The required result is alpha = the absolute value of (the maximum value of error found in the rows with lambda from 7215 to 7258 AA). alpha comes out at 0.180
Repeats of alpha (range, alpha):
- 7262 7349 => 0.170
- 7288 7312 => 0.150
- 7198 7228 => 0.140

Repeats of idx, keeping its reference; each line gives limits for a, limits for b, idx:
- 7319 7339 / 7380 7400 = 10.5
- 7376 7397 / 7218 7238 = 11.0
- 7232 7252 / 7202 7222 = 10.2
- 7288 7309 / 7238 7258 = 11.0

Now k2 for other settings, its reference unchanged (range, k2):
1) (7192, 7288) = 7210.04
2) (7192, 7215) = 7210.04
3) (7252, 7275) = 7263.36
